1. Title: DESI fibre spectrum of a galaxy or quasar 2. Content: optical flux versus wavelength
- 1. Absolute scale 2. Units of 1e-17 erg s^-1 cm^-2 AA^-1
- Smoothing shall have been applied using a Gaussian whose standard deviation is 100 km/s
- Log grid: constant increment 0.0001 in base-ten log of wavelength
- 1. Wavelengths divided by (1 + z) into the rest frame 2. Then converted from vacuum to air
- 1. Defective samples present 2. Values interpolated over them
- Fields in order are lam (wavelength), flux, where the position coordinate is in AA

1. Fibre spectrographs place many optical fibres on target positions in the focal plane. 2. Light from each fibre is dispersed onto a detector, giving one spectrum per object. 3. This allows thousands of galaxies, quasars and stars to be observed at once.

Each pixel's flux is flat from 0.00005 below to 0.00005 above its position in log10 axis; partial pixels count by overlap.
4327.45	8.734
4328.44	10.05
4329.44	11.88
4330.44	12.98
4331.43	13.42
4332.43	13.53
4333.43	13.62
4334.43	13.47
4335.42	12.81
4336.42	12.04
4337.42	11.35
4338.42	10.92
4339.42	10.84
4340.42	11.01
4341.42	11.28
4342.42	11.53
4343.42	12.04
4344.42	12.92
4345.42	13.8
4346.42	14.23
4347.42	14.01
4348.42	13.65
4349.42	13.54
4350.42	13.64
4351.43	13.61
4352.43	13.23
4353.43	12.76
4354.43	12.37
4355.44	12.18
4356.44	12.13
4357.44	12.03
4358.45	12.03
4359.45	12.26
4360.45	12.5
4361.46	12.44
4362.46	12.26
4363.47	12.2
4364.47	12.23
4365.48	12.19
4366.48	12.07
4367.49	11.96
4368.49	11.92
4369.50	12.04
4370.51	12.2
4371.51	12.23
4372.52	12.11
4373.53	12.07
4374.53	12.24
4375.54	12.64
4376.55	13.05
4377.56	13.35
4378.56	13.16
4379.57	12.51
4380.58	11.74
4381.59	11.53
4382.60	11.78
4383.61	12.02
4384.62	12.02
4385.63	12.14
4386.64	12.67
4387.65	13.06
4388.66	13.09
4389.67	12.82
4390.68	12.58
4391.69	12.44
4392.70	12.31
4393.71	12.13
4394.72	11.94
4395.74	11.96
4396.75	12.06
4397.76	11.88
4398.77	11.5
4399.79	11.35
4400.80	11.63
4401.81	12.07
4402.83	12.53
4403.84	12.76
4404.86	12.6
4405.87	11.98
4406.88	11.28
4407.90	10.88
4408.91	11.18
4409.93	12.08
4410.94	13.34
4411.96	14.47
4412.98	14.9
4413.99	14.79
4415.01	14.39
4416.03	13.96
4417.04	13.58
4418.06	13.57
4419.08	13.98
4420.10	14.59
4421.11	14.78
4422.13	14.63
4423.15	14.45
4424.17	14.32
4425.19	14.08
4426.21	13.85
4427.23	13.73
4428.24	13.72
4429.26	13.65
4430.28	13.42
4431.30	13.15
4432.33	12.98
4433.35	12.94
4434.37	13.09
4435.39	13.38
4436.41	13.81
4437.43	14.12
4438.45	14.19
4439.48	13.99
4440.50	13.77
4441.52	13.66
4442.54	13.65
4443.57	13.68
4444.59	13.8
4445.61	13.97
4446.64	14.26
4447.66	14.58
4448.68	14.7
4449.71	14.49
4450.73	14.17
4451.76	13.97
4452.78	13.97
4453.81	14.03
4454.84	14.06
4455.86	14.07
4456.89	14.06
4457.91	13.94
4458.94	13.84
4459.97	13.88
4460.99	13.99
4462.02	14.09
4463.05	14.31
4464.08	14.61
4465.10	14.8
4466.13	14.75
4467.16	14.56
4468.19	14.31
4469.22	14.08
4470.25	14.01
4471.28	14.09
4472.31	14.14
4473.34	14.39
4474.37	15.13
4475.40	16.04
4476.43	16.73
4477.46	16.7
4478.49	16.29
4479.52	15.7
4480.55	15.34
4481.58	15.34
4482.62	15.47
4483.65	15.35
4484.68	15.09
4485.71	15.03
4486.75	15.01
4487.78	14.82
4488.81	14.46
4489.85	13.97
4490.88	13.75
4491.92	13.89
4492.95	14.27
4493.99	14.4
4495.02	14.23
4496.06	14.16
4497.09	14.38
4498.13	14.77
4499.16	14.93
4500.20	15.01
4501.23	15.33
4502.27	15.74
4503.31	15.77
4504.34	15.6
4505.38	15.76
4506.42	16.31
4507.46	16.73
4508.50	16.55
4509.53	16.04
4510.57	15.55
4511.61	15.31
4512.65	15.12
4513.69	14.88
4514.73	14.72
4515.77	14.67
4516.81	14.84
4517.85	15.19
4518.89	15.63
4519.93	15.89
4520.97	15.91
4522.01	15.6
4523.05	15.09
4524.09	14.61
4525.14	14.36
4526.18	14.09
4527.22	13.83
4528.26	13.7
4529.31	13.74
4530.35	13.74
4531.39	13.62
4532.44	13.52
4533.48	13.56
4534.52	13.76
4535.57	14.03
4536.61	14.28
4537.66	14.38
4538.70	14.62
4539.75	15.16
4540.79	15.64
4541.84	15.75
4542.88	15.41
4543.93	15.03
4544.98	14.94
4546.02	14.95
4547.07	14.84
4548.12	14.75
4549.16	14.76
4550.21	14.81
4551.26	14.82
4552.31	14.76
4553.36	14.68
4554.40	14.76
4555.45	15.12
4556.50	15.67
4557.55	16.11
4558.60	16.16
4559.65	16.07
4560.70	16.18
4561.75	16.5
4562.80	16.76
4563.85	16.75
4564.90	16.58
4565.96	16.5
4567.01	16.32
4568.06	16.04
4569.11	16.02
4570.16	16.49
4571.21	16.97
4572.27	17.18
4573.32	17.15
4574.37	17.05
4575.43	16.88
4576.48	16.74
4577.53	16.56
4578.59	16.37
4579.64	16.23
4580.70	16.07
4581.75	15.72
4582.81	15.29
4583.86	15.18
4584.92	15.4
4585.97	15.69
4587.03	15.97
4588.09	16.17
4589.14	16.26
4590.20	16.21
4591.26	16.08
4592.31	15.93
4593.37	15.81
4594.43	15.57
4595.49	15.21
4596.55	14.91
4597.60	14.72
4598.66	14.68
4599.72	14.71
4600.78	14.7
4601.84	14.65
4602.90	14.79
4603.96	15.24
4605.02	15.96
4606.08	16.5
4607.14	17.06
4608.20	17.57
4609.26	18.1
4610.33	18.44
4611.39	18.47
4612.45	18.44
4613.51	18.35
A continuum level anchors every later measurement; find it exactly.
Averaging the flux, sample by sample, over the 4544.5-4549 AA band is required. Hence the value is 14.9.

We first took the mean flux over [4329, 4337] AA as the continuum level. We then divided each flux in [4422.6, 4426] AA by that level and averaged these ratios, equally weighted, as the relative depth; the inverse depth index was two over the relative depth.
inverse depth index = 1.82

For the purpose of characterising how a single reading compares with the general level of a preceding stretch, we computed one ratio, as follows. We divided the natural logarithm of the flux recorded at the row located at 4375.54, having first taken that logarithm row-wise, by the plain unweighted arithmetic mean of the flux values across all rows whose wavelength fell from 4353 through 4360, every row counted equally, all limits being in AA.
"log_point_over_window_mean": 0.207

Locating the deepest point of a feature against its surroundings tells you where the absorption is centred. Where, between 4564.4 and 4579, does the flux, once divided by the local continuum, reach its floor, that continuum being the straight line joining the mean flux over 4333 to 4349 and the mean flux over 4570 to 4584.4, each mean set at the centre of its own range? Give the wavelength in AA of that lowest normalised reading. 4569.11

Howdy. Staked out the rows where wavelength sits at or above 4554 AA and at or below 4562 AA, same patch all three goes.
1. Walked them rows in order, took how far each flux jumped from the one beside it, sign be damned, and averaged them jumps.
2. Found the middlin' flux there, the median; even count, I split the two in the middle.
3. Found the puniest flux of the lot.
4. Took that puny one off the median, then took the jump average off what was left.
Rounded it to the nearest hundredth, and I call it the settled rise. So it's 1.06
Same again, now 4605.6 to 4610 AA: 0.28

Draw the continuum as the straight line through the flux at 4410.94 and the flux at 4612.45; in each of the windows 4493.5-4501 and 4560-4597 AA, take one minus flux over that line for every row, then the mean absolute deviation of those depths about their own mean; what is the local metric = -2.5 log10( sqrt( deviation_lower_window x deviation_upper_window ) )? 4.02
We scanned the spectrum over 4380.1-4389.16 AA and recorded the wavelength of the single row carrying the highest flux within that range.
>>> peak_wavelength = 4388.66 AA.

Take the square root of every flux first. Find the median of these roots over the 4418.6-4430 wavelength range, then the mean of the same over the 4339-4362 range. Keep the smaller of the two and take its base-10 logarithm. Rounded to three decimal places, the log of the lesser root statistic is 0.550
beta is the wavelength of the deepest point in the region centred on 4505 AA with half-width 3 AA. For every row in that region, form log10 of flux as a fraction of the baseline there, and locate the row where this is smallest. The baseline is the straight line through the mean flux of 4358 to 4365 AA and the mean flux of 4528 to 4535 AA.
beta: 4504.34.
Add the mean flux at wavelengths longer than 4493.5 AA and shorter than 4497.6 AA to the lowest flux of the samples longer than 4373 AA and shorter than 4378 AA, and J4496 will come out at 26.4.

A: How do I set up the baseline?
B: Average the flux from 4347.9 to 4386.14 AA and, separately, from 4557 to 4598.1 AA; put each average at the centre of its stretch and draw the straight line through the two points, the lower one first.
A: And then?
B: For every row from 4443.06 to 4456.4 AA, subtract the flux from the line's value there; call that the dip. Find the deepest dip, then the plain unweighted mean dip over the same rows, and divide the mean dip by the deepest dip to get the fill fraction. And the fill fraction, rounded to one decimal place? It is -2.6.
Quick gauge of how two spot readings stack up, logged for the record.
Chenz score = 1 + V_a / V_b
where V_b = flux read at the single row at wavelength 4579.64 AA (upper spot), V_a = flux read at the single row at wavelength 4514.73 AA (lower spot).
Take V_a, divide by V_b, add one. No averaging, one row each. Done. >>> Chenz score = 1.91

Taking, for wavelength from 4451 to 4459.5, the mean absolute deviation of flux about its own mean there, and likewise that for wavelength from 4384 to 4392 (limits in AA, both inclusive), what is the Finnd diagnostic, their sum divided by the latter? 1.2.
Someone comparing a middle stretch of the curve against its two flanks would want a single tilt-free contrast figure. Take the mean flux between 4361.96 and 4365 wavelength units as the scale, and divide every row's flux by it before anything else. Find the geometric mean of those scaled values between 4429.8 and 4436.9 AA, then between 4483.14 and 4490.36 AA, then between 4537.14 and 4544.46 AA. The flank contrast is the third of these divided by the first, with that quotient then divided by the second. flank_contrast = 0.94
